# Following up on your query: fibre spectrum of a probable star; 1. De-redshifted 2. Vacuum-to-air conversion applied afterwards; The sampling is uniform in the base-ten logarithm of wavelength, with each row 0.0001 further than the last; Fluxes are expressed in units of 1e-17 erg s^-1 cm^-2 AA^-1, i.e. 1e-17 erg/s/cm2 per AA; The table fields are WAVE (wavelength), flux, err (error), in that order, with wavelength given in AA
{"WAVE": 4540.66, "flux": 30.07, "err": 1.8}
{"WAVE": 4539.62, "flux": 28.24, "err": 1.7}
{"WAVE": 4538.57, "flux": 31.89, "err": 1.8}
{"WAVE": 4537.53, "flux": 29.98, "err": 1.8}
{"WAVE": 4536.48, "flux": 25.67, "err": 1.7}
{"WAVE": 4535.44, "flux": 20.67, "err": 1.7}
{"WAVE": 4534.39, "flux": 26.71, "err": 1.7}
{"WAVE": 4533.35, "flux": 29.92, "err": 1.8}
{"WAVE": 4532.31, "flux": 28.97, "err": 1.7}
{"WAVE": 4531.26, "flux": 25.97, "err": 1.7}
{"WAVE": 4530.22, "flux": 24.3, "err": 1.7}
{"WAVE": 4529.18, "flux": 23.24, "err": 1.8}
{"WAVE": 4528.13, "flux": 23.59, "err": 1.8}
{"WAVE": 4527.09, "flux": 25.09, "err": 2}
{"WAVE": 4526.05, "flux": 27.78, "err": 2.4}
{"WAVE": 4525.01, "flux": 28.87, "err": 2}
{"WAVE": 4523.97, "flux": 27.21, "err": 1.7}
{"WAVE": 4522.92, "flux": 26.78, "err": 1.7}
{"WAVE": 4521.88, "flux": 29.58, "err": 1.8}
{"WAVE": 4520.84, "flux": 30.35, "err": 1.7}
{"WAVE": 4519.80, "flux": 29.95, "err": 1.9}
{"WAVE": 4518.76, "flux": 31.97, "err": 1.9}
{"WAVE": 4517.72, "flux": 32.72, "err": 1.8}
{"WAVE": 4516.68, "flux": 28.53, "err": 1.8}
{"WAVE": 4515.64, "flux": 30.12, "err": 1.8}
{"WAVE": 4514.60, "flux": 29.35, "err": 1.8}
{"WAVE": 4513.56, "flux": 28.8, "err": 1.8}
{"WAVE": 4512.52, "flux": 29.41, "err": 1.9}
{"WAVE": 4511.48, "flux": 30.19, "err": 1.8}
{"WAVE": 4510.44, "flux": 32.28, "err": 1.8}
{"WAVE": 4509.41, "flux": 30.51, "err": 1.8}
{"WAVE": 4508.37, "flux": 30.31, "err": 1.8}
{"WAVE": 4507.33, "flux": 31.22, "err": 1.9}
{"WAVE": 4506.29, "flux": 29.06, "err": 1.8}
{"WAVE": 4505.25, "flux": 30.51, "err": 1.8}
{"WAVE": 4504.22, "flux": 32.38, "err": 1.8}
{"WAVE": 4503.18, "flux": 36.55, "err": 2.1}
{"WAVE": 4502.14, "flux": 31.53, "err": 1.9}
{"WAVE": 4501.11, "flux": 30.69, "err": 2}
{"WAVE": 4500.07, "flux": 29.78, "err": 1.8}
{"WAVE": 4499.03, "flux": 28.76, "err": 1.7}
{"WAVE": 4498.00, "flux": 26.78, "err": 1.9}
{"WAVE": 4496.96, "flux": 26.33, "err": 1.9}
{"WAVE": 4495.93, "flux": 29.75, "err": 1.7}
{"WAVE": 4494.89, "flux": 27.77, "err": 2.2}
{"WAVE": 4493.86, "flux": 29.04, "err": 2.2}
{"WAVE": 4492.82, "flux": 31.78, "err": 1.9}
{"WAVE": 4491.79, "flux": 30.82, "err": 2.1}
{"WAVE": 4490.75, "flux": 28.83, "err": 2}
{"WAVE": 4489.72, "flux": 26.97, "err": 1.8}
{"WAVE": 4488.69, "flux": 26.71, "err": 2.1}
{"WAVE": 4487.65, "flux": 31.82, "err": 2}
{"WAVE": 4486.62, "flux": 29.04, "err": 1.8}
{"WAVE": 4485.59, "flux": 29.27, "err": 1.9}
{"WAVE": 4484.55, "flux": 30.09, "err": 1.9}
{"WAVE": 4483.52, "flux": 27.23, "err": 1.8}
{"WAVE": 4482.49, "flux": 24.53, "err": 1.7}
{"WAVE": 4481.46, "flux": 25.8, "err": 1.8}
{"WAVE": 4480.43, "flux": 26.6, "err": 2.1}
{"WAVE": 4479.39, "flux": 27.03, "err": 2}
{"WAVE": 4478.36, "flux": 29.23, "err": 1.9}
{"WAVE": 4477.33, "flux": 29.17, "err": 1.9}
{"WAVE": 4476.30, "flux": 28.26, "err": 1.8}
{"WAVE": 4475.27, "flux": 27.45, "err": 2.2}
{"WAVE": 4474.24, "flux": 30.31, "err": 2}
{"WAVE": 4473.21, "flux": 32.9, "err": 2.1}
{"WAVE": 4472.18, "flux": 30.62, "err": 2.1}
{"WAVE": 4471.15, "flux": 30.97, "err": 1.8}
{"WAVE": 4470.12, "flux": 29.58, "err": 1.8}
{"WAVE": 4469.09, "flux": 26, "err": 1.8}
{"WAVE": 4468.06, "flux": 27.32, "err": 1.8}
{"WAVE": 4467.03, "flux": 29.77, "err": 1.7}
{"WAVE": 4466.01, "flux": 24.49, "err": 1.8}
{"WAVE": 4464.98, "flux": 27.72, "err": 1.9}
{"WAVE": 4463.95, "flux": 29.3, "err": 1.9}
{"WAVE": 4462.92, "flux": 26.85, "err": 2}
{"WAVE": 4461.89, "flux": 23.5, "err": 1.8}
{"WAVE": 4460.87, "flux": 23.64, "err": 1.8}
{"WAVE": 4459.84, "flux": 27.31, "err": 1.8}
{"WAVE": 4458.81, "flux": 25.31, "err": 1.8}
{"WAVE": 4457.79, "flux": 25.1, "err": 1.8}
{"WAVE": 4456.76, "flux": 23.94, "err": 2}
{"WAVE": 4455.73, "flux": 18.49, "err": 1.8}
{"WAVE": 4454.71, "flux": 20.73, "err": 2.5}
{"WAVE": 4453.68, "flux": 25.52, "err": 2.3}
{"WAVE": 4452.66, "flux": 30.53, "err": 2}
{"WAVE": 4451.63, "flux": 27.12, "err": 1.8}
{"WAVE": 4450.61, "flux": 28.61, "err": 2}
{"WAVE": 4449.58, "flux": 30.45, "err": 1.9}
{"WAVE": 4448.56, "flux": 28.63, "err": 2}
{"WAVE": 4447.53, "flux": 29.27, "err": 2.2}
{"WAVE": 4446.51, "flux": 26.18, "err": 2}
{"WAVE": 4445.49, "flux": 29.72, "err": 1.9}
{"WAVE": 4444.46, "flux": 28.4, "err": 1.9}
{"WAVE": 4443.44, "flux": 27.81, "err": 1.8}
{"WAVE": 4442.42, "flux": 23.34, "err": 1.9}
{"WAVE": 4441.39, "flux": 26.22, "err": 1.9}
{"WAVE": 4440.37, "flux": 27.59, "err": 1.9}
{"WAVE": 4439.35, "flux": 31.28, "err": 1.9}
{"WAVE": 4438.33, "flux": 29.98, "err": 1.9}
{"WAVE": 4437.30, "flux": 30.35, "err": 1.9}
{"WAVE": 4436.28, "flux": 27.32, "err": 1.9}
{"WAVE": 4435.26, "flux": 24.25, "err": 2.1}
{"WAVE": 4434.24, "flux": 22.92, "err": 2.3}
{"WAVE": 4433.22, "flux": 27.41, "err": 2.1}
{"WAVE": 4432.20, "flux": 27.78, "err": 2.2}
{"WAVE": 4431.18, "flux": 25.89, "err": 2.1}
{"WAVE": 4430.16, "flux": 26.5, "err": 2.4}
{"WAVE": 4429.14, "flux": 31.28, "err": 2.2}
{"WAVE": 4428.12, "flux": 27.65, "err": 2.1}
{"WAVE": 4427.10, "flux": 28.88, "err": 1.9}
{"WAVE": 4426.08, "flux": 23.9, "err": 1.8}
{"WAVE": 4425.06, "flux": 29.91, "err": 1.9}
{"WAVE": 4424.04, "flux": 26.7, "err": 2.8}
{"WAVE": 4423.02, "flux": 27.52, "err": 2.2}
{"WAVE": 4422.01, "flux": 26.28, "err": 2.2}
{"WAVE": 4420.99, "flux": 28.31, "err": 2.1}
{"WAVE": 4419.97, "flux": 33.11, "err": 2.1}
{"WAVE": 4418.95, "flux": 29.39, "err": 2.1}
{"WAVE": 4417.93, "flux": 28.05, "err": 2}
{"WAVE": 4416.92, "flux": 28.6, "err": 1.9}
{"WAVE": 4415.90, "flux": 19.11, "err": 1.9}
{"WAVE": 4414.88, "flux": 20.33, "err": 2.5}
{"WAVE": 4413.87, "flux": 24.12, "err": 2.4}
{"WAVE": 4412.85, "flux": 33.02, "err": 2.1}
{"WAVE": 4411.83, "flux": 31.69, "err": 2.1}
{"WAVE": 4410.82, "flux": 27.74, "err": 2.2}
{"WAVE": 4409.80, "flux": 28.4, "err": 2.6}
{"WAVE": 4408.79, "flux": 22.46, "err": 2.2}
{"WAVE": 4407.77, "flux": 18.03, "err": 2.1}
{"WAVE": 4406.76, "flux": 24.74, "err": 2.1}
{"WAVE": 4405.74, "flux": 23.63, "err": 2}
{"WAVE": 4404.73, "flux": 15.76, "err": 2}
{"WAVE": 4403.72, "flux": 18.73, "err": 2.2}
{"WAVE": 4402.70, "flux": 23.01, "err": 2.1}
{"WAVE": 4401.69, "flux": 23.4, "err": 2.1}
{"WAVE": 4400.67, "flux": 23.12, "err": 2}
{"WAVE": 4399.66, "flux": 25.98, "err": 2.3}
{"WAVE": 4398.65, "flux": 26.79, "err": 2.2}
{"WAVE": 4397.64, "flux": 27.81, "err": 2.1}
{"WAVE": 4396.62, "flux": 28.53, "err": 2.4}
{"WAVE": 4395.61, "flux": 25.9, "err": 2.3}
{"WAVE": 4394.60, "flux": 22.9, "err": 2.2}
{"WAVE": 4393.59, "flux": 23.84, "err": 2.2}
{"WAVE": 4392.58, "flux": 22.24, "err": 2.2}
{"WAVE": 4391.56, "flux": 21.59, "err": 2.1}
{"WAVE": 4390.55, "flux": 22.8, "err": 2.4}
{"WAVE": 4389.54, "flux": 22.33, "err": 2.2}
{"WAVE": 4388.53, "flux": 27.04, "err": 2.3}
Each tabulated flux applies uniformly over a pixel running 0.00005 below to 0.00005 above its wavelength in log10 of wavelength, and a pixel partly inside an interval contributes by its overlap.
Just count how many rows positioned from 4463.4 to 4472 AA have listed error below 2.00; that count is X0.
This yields 8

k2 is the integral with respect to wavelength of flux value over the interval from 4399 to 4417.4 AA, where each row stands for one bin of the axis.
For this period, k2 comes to 442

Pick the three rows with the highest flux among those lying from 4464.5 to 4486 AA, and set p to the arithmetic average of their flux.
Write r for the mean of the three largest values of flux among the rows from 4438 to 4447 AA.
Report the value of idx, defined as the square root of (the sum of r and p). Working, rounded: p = 31.5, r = 30.3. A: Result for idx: 7.86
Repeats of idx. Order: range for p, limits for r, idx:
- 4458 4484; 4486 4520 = 8.09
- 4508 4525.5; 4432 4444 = 7.93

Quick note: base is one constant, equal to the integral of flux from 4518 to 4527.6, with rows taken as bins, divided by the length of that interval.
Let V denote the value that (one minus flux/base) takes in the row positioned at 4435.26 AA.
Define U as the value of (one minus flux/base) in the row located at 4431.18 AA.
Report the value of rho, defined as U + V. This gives 0.3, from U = 0.099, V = 0.16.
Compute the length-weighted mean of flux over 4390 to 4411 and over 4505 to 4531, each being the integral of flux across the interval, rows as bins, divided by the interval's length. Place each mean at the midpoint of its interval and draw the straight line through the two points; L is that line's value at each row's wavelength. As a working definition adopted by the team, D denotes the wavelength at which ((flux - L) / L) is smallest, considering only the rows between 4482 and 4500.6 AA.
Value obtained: 4482.49 AA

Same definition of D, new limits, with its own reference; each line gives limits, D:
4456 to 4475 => 4461.89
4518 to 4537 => 4535.44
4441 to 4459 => 4455.73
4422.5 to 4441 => 4434.24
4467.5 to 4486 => 4482.49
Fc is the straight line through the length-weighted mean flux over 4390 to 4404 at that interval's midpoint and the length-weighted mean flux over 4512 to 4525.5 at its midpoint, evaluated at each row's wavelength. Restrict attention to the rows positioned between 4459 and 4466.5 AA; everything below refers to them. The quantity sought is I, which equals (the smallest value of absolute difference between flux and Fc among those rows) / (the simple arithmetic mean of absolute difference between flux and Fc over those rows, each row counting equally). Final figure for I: 0.098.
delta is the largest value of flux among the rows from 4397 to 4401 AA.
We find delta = 27.81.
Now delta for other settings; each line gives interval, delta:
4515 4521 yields 32.72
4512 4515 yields 29.41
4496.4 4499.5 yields 28.76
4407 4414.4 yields 33.02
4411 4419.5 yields 33.02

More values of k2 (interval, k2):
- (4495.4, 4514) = 563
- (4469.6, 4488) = 531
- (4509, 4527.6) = 547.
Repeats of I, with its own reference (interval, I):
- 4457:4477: 0.031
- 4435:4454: 0.052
